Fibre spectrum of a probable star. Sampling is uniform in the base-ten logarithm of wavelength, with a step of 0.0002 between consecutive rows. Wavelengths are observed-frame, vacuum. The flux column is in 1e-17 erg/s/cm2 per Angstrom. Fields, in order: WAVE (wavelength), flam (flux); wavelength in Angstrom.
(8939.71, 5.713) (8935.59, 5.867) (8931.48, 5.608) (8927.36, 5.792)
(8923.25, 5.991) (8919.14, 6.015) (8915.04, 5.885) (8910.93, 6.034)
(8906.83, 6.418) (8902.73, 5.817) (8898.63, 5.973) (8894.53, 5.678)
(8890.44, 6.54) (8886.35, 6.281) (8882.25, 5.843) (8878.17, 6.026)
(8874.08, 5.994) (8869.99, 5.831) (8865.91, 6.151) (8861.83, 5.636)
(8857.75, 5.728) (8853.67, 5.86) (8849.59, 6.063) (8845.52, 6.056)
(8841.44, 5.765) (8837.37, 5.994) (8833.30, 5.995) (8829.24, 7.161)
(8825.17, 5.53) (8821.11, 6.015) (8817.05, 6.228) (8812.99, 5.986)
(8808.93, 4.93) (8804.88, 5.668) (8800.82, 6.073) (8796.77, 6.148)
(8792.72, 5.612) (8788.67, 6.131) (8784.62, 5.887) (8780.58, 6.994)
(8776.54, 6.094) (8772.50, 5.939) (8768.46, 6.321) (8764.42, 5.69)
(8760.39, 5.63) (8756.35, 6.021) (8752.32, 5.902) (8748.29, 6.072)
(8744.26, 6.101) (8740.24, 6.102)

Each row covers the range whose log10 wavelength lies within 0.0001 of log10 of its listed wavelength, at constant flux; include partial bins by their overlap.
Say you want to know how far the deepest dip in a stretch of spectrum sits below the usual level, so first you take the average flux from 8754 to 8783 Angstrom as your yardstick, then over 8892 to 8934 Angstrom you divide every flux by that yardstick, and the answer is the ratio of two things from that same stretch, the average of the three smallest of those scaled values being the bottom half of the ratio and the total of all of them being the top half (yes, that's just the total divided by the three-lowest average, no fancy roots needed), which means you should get 10.4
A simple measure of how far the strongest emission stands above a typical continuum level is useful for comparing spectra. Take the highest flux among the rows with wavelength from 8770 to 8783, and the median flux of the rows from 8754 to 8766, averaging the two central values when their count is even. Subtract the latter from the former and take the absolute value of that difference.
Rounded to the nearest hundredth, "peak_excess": 1.30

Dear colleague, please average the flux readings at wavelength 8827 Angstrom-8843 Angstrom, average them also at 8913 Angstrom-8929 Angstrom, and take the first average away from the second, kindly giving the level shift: -0.31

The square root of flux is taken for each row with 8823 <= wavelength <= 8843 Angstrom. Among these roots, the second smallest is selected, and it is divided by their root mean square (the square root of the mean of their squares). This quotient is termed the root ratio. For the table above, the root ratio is 0.973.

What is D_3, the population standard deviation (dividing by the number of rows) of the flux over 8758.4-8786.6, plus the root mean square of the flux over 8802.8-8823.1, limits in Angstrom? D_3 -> 6.22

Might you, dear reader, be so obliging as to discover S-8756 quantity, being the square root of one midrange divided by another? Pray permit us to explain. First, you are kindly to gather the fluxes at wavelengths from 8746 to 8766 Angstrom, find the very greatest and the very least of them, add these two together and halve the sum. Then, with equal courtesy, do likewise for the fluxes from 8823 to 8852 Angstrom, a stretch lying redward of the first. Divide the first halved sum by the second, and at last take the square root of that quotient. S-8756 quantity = 0.96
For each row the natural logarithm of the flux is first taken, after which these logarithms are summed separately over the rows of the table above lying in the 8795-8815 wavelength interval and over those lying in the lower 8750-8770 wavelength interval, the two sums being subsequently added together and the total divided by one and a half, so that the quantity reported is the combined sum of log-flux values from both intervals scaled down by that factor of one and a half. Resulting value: 11.7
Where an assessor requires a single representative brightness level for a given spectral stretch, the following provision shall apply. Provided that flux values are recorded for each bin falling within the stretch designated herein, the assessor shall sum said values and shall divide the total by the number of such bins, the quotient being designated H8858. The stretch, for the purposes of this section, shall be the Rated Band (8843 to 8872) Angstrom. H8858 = 5.90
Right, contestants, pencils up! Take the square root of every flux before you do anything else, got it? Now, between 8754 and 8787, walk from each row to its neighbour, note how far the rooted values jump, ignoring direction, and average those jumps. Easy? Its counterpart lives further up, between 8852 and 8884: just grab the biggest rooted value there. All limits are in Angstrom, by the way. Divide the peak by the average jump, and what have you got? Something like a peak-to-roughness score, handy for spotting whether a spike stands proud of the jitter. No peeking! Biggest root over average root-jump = 23.9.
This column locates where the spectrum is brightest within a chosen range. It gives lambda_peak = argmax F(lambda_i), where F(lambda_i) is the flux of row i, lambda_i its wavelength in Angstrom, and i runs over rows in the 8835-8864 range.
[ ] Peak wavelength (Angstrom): 8849.59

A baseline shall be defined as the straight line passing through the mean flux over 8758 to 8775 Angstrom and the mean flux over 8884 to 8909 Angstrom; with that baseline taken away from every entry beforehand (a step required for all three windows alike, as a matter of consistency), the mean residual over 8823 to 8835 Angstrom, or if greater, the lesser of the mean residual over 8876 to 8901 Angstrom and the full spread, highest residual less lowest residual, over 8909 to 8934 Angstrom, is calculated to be 0.23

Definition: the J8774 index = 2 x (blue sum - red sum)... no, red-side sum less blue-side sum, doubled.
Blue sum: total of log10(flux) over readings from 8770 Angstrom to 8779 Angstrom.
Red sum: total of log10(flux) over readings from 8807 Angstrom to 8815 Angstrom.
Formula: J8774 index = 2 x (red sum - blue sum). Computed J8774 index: -0.18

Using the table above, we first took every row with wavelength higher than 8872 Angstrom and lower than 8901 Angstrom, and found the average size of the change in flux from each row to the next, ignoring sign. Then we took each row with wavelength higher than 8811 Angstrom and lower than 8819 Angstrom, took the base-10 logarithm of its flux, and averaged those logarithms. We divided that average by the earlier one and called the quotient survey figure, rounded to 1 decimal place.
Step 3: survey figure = 2.3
